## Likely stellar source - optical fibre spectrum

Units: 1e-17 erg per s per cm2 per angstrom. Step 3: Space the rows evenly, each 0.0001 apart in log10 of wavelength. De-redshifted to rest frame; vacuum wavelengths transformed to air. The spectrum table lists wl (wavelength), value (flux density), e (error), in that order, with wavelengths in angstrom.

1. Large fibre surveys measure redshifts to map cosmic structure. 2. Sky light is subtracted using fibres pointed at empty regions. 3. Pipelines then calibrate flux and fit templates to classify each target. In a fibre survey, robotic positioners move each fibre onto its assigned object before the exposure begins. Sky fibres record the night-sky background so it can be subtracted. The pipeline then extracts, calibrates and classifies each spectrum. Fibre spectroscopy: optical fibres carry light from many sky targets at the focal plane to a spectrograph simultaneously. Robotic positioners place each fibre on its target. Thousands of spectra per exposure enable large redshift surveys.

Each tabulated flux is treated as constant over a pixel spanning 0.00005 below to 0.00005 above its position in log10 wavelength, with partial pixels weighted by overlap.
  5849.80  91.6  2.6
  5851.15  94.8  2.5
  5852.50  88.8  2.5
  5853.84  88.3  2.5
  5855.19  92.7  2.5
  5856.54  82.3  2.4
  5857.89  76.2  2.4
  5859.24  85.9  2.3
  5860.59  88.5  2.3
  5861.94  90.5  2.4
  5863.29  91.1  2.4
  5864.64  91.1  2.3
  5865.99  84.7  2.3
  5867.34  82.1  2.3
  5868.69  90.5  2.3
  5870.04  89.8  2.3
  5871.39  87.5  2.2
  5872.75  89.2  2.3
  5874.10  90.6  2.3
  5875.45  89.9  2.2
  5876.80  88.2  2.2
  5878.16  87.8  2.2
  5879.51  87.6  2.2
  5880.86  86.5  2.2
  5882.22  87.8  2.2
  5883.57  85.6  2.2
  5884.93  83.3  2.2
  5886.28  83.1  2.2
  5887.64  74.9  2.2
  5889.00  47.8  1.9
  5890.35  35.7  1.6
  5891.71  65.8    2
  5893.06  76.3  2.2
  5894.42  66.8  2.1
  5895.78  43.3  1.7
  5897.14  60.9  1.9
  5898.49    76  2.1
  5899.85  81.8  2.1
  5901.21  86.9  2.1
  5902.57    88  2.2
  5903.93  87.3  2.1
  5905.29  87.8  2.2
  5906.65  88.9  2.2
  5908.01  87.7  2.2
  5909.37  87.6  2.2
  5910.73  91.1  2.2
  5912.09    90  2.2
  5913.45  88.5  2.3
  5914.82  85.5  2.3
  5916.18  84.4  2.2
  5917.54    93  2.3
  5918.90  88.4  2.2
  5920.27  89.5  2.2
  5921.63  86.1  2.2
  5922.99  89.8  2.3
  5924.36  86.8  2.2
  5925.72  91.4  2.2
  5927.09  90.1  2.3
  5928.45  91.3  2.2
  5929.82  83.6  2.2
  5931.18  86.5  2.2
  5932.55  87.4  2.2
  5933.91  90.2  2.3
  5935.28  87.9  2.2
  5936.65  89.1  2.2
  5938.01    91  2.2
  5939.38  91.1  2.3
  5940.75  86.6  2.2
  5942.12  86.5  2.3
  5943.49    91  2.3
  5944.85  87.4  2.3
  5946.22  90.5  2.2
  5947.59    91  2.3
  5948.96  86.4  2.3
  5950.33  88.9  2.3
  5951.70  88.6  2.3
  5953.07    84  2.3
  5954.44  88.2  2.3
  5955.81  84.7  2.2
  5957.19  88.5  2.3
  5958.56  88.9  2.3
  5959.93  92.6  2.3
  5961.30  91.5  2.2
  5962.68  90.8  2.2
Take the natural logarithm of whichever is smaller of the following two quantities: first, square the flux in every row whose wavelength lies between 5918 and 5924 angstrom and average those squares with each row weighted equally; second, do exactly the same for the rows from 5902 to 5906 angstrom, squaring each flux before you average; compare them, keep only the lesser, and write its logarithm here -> 8.95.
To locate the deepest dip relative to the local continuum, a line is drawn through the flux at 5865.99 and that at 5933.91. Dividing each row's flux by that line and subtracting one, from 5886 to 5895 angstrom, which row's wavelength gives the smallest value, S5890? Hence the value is 5890.35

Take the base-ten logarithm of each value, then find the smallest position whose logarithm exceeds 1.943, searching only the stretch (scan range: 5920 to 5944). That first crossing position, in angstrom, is 5920.27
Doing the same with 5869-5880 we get 5870.04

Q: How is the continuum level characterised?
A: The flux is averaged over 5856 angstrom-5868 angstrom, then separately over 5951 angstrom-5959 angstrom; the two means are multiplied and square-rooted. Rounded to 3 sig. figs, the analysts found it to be 86.5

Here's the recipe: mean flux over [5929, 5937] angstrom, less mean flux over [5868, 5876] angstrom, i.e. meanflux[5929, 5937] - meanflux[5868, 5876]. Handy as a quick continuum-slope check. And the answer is -2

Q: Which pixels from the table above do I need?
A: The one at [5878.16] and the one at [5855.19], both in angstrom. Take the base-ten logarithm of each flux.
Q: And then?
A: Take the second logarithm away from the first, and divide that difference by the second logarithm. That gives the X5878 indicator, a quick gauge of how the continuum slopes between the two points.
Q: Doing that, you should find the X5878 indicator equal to -0.012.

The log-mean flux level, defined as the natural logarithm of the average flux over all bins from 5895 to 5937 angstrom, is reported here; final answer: 4.45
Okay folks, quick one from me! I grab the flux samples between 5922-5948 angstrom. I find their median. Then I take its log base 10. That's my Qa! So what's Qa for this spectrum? 1.95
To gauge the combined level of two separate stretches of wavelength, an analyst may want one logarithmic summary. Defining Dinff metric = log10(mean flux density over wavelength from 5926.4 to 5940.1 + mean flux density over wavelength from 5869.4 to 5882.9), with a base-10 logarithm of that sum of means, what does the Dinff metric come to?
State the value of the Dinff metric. 2.25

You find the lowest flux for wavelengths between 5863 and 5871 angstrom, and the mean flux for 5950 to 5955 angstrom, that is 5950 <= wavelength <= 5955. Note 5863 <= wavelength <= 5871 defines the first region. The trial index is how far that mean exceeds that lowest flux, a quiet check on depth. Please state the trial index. 5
